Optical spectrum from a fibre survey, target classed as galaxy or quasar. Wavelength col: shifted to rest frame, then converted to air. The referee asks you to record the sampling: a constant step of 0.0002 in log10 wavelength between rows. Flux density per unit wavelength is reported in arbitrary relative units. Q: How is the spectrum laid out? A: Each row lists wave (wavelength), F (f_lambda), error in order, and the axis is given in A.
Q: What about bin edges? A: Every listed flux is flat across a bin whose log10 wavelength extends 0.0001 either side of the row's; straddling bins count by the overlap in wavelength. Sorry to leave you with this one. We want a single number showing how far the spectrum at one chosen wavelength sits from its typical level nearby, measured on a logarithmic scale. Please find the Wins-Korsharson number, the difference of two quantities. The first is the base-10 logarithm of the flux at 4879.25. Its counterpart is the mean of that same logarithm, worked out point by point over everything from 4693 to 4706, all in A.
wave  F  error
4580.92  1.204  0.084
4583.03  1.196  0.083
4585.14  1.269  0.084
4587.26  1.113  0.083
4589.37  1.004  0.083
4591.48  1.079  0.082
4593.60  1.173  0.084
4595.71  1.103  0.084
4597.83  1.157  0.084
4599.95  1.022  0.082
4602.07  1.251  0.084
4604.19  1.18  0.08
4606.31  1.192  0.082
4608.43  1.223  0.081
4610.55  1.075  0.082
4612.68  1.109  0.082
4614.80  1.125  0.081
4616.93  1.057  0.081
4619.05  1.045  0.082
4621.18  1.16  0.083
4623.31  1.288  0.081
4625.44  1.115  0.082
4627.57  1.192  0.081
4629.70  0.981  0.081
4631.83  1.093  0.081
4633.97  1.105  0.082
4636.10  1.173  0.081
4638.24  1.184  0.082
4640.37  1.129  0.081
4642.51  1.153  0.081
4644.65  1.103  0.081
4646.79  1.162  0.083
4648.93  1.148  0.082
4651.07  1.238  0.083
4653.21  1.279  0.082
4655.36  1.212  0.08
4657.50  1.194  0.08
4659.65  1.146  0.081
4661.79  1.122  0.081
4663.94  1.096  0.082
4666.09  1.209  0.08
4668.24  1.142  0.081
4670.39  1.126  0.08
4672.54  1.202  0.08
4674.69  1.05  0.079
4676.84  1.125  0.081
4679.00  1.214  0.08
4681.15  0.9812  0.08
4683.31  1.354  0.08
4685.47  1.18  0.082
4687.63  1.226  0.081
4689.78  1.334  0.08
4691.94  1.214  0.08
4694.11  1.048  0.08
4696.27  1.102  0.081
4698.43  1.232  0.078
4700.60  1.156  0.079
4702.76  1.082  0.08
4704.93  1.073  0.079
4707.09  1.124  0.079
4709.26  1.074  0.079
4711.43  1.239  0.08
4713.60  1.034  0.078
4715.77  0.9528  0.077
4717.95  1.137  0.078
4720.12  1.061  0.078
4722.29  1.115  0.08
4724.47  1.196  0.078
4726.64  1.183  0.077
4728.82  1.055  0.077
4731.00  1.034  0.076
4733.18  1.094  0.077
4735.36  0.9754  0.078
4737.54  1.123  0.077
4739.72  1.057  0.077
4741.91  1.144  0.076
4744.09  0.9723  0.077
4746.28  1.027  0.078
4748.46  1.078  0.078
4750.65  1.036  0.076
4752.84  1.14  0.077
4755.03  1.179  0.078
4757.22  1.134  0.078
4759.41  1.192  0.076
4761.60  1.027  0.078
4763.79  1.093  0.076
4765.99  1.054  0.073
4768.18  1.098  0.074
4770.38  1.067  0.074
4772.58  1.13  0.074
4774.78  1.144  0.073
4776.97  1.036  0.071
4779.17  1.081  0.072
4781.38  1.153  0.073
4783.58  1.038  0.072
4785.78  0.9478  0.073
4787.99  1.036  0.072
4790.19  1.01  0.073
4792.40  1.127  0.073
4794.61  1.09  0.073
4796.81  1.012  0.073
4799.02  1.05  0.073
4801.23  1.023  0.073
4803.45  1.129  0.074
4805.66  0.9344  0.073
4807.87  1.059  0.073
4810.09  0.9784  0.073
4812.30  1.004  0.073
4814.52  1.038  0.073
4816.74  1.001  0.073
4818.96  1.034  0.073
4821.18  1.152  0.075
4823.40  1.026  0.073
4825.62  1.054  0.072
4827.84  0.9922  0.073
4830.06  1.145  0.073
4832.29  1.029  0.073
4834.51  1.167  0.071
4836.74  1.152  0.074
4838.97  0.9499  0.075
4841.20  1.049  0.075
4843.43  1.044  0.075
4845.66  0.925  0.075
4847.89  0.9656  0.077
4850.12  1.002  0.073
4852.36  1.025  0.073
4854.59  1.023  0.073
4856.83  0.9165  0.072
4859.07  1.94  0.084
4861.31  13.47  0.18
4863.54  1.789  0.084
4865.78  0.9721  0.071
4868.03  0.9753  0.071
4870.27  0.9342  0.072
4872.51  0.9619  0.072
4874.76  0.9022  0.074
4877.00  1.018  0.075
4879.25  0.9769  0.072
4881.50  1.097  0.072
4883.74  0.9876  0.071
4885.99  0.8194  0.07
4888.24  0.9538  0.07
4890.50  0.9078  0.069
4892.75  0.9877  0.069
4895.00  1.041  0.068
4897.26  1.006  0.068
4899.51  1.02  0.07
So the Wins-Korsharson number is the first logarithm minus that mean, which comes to -0.057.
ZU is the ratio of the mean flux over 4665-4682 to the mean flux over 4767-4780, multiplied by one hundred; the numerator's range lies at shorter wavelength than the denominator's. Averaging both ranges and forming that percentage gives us 104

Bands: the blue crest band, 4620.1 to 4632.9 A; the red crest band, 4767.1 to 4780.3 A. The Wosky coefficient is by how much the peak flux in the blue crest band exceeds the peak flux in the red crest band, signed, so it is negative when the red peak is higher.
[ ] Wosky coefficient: 0.14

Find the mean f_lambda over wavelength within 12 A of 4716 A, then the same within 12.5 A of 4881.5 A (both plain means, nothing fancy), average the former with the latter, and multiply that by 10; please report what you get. 10.3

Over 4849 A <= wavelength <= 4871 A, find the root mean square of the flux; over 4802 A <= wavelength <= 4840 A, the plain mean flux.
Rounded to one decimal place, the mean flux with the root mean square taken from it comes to -3.4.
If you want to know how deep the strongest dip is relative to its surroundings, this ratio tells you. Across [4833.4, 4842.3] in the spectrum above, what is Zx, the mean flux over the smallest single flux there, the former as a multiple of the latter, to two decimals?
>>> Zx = 1.14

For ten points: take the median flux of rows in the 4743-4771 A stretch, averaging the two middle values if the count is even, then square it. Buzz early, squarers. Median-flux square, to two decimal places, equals 1.16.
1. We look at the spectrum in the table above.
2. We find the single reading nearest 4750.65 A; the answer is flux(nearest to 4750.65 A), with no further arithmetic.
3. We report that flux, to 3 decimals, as 1.036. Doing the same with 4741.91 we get 1.144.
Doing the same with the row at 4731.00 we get 1.034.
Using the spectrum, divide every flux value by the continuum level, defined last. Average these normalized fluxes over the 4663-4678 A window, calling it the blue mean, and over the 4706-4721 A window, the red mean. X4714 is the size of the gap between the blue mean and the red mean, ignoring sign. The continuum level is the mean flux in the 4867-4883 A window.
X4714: 0.048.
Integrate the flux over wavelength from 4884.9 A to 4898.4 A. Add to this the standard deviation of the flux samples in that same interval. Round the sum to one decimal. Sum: 12.9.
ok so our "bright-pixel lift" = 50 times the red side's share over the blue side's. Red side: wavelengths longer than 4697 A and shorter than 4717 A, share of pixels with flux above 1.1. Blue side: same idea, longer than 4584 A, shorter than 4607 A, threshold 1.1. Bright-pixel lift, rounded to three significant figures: 30.6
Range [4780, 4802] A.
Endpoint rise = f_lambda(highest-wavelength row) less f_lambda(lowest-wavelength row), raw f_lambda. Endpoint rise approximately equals -0.13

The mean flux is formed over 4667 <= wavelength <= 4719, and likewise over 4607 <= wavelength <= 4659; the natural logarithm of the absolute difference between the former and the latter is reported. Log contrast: -5.1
